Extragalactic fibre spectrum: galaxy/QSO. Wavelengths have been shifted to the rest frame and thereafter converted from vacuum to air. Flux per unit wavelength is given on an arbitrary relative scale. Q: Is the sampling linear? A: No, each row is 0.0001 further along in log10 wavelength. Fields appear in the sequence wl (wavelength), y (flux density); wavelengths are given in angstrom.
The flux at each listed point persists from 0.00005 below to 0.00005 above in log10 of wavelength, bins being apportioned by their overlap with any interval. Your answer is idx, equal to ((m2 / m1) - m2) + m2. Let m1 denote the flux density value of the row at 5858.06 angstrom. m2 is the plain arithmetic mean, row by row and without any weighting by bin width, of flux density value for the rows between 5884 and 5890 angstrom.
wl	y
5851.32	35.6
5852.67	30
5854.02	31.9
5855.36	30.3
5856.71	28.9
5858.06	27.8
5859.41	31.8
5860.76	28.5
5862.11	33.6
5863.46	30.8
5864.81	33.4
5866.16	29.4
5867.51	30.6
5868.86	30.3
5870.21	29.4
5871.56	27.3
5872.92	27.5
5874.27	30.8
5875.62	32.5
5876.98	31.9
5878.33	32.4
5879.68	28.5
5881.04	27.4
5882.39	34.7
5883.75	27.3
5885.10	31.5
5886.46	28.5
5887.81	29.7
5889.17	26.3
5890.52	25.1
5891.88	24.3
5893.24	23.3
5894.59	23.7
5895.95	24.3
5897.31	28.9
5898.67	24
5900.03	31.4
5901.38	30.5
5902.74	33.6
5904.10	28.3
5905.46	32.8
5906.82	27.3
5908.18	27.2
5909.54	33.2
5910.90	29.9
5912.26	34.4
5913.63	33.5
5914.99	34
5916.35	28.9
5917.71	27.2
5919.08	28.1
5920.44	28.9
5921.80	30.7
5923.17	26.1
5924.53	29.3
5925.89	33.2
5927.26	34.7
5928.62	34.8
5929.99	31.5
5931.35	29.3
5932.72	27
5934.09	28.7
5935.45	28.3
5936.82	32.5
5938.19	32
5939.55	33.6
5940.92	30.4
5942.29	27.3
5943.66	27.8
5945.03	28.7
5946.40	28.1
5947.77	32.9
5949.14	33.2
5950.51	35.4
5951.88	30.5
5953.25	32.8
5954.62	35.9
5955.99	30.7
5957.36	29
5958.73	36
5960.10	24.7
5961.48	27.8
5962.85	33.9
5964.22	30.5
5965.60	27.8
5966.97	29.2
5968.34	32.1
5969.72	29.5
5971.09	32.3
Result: 1.04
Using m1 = 27.8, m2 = 29.0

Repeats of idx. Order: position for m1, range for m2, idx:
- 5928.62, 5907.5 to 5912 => 0.86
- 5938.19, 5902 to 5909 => 0.93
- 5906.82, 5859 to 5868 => 1.14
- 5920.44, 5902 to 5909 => 1.03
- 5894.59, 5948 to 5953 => 1.39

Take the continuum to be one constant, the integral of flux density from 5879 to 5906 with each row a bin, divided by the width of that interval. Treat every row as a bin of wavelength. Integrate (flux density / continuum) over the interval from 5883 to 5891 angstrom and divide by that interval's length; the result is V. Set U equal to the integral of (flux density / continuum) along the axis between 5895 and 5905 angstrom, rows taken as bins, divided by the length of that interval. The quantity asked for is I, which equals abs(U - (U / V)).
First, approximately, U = 1.017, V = 1.00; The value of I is 0.00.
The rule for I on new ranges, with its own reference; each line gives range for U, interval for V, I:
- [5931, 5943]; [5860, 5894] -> 0.04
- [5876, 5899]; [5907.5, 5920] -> 0.08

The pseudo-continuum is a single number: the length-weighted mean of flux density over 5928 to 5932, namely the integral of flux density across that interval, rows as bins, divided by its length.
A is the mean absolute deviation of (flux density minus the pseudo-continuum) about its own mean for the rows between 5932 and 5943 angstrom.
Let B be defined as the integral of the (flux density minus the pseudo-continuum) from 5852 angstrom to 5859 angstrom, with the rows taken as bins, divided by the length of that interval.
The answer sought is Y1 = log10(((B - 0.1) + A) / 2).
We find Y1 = -1.55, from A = 2.15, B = -2.0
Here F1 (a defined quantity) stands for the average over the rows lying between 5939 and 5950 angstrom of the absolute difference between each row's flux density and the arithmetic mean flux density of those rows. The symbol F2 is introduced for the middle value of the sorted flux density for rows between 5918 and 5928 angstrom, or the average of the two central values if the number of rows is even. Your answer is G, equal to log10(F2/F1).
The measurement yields 1.11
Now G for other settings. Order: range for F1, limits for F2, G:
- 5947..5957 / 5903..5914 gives 1.31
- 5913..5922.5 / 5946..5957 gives 1.18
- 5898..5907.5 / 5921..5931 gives 1.06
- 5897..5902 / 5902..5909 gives 1.08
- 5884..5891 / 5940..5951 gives 1.17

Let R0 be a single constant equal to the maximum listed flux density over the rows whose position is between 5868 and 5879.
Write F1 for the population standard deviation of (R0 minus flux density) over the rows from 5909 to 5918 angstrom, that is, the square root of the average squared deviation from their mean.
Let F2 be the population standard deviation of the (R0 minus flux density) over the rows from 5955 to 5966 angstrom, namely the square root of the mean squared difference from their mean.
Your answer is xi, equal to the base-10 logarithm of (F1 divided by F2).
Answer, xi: -0.10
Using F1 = 2.65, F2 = 3.4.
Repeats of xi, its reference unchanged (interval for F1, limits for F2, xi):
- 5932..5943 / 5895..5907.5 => -0.14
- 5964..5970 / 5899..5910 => -0.24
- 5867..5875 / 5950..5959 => -0.28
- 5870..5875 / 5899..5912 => -0.21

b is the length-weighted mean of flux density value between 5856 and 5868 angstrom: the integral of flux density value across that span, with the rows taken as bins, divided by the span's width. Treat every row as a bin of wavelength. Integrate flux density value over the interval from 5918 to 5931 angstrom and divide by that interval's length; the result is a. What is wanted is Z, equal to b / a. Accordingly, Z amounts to 1.00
